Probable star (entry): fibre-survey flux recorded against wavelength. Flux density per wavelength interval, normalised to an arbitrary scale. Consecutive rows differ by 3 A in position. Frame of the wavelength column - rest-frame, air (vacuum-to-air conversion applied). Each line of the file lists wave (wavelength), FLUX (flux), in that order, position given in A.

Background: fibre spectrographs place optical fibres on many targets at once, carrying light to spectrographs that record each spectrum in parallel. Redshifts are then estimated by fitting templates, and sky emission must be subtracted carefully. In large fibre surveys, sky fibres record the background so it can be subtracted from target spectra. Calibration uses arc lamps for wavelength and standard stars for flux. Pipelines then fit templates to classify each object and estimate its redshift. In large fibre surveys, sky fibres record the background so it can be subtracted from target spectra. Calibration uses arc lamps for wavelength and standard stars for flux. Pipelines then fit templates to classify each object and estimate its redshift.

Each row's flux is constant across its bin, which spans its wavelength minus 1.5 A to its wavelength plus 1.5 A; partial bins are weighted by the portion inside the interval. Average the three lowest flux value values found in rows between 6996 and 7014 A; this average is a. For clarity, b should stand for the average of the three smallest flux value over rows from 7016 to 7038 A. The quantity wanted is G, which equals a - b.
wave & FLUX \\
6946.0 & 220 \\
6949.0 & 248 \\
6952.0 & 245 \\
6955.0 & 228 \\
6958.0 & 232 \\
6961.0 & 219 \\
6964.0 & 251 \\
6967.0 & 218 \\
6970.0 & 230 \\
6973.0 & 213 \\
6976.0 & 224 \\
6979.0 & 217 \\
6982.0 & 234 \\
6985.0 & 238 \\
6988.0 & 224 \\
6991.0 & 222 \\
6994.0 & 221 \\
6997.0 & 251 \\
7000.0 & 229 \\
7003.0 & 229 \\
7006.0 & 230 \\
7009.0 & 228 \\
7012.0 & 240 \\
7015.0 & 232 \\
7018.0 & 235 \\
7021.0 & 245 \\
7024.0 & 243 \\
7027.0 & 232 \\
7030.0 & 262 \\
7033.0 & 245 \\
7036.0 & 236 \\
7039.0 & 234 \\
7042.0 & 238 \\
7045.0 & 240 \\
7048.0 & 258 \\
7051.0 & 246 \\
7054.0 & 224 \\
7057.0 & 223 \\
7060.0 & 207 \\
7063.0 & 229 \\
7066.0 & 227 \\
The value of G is -6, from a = 229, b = 234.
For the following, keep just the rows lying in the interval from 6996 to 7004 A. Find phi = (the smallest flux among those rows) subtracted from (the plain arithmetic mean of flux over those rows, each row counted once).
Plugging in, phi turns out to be 7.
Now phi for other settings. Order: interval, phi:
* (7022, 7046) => 9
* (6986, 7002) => 8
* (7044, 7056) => 18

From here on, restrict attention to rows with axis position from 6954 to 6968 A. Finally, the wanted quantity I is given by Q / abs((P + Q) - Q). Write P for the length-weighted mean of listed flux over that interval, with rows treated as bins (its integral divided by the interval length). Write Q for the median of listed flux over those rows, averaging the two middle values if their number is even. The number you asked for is 0.991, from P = 230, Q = 228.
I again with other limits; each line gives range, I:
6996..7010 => 0.983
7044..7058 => 1.006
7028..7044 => 0.981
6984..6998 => 0.973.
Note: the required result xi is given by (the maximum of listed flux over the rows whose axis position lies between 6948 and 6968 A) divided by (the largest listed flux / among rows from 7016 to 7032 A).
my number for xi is 0.96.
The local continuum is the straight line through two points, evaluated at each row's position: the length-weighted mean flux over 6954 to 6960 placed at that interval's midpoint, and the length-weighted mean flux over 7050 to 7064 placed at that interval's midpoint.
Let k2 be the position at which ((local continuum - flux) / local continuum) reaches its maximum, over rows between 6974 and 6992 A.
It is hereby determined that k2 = 6979.0 A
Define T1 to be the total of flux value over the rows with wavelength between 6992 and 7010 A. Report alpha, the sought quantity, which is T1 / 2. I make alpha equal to 694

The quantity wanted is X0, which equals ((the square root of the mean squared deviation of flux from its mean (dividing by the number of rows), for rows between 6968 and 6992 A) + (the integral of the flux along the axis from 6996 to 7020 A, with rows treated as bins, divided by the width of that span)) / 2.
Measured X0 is 121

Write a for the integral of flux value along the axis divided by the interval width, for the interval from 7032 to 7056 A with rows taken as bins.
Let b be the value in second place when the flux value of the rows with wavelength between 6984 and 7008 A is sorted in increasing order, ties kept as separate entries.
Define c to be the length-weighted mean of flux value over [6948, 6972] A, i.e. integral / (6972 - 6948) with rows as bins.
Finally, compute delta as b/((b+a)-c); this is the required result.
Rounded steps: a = 240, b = 222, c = 233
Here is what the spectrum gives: 0.97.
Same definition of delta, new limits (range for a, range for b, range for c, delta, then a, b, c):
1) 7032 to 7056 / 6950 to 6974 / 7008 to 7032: 1.00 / 240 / 218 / 240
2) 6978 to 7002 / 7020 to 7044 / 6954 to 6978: 0.99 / 230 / 234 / 227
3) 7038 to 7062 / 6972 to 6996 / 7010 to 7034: 1.04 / 234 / 217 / 241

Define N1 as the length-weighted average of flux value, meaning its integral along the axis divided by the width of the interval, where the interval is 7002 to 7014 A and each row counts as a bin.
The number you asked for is 232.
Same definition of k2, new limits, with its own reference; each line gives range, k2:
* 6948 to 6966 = 6961.0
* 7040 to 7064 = 7060.0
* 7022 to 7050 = 7027.0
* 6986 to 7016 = 6994.0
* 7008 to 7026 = 7009.0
